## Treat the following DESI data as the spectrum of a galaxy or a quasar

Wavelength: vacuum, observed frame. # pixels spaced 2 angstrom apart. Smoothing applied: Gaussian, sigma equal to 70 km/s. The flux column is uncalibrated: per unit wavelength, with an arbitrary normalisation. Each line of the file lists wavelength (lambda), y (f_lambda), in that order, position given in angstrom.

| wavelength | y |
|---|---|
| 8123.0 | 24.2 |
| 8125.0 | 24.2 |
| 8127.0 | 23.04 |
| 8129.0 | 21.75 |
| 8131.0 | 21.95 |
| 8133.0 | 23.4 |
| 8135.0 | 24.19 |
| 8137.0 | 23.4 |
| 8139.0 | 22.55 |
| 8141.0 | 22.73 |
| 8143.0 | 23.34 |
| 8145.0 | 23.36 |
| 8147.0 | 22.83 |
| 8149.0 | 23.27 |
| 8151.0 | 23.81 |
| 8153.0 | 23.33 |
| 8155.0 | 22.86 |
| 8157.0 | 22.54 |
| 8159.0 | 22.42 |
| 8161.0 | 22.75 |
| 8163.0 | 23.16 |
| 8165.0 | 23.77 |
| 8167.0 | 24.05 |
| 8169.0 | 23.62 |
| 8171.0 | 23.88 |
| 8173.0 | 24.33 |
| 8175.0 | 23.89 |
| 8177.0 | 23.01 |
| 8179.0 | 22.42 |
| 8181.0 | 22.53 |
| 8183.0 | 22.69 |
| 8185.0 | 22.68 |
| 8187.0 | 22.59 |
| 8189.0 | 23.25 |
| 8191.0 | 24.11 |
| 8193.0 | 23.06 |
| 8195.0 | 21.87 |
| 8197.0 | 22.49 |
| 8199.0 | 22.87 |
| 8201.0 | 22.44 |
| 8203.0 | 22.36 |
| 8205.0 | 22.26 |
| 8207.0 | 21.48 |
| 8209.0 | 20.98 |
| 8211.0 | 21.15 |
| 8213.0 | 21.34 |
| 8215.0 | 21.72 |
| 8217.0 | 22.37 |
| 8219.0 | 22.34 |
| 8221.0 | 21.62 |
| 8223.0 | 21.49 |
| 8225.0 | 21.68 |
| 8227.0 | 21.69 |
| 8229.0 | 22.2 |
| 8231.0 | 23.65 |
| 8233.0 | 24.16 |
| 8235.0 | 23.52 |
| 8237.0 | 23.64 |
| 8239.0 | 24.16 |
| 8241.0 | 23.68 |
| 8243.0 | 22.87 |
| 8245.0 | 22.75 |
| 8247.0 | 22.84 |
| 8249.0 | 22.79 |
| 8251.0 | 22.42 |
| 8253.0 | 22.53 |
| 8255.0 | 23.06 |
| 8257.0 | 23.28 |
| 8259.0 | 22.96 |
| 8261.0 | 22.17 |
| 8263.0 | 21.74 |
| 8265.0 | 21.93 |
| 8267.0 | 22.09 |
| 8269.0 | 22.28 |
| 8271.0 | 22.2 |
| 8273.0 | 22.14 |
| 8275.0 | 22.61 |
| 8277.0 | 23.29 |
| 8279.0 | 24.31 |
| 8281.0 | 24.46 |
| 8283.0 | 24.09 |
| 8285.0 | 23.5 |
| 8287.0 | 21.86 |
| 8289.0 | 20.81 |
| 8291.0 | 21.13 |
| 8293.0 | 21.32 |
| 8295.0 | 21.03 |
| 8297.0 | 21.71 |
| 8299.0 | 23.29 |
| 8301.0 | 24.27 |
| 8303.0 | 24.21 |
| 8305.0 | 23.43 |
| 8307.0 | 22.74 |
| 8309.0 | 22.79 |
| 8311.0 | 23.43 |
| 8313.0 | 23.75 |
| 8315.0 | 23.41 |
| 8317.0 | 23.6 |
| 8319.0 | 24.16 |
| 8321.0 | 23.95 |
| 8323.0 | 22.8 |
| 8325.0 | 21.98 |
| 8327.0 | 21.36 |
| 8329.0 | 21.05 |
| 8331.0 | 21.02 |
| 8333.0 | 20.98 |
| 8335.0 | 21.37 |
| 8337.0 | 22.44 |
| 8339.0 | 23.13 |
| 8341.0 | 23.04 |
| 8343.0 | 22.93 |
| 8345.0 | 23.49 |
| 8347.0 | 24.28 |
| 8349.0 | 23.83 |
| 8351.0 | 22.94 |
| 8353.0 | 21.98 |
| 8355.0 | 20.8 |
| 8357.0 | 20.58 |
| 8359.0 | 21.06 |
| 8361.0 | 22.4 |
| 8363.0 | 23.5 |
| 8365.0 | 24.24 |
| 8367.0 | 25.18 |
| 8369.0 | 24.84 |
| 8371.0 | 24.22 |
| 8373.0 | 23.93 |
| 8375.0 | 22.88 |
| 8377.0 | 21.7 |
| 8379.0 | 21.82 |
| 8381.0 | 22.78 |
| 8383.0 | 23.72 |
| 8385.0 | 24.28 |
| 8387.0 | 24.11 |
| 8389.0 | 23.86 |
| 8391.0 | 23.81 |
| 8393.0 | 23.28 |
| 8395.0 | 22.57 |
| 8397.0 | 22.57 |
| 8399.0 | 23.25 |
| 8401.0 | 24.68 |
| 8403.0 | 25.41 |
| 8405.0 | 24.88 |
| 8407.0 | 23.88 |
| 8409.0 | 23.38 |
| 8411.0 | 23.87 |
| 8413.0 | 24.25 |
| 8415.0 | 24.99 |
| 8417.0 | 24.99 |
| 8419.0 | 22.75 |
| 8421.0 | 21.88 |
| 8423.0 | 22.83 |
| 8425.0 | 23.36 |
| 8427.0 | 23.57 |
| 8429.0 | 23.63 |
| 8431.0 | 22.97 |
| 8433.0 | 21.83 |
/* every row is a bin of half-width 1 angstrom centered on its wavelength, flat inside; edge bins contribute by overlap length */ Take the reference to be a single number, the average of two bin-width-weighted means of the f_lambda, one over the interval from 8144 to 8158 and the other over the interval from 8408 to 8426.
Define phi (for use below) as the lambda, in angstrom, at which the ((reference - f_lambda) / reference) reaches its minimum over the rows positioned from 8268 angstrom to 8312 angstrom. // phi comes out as 8281.0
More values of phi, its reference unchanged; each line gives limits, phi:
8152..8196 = 8173.0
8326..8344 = 8339.0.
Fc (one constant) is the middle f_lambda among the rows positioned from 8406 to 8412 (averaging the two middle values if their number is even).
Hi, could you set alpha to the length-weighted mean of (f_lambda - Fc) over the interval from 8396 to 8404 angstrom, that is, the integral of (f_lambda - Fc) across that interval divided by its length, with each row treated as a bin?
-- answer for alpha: 0.1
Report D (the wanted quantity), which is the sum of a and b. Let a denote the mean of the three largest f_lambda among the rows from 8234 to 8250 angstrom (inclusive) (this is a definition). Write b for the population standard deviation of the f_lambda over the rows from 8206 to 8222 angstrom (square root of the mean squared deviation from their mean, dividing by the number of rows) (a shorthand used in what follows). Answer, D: 24.3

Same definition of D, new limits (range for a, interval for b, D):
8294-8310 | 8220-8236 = 25.0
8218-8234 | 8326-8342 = 24.2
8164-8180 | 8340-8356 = 25.1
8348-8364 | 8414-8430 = 24.4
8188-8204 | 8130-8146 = 24.1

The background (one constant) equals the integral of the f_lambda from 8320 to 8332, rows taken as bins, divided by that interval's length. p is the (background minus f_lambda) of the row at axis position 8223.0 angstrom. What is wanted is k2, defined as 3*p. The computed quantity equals 2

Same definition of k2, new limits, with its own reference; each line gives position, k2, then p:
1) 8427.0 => -5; -1.5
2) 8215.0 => 1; 0.3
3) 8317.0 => -5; -1.6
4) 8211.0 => 3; 0.9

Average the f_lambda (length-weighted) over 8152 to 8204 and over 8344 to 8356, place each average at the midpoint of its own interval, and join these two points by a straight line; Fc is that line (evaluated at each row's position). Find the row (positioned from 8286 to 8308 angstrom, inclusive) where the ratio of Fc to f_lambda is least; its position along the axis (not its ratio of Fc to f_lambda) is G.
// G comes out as 8301.0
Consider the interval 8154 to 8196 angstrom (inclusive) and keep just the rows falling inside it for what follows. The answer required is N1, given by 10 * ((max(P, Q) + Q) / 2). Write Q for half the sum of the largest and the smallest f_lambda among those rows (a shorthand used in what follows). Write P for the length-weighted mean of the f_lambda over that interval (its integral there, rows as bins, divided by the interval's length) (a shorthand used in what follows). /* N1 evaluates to 231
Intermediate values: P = 23.1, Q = 23.1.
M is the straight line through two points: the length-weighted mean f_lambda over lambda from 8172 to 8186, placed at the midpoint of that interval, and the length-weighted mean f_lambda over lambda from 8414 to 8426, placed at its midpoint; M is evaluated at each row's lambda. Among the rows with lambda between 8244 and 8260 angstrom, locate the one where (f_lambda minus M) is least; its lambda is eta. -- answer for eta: 8251.0 angstrom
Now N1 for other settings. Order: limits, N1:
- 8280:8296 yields 226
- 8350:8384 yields 229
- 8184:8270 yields 226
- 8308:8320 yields 235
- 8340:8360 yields 225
